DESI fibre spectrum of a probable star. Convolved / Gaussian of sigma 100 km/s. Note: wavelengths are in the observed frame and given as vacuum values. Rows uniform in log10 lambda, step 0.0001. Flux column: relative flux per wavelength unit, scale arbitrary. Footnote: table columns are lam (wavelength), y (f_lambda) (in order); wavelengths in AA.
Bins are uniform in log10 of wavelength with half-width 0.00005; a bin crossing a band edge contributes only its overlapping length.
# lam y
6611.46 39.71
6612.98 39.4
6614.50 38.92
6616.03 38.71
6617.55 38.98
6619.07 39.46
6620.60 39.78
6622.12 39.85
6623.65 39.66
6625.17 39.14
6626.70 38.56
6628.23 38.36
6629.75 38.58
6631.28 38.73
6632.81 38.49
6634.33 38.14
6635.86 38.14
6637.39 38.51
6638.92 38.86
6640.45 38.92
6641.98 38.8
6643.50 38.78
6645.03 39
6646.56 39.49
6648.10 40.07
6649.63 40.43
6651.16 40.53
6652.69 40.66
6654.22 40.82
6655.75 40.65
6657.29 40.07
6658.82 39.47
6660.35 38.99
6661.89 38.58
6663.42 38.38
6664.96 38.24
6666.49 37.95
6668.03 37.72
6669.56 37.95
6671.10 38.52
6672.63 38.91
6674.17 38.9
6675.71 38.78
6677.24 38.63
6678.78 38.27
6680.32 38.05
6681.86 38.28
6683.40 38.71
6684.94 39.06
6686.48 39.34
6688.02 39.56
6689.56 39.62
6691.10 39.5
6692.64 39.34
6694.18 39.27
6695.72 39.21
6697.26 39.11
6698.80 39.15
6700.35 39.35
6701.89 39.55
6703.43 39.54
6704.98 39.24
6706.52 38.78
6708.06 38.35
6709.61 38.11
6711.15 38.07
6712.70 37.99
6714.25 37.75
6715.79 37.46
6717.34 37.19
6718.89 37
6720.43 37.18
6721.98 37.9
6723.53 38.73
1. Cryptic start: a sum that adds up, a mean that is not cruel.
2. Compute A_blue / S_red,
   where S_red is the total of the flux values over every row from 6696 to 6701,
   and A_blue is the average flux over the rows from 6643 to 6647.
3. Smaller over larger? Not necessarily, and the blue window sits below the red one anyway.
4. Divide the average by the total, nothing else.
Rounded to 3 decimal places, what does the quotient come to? 0.332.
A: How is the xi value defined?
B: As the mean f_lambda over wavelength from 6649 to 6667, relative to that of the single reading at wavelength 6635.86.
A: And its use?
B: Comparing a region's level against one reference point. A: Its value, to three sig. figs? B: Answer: 1.04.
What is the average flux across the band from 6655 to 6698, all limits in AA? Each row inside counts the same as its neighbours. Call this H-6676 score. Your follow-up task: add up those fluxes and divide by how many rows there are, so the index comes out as 38.9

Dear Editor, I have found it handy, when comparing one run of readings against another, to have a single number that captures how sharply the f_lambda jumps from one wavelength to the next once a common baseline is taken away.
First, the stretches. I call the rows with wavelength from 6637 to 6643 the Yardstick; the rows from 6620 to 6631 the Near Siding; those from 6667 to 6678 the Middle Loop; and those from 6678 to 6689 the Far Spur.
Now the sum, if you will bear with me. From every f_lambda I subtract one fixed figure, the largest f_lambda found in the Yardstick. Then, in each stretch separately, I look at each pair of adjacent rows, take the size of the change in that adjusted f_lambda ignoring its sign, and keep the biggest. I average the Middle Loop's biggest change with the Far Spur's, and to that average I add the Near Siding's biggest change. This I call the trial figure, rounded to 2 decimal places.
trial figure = 1.08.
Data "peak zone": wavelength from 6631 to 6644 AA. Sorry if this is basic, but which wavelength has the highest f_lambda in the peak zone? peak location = 6640.45 AA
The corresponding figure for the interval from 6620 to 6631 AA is 6622.12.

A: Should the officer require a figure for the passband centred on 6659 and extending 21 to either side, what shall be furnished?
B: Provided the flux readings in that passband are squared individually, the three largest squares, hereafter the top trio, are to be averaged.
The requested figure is 1657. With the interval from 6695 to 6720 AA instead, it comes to 1559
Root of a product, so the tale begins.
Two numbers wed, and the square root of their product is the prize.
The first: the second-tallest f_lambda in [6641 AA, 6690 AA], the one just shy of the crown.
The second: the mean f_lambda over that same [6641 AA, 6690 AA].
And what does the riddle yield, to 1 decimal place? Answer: 39.9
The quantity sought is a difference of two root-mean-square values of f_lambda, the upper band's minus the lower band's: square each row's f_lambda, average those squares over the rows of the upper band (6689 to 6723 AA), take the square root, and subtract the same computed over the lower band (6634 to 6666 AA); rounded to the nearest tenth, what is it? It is -0.7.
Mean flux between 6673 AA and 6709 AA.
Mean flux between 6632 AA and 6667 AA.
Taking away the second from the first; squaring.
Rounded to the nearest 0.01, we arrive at 0.04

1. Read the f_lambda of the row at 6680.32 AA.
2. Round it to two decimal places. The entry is 38.05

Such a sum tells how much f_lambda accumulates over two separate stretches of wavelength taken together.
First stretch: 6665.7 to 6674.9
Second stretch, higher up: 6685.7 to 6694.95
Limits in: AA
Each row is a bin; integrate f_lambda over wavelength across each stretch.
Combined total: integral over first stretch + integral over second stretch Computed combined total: 718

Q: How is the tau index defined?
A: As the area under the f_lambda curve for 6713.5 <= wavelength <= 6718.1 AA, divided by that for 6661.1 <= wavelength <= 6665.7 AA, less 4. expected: -3.02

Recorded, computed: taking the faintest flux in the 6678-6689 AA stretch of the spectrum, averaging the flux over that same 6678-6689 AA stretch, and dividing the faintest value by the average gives 0.982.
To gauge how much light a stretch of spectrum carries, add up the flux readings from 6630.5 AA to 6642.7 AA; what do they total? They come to 309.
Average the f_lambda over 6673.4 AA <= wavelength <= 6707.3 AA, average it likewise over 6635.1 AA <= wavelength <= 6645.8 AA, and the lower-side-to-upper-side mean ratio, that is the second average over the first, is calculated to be 0.99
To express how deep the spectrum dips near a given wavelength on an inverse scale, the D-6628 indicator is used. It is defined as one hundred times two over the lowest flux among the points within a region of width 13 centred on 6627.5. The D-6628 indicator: 5.21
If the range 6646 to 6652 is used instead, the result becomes 5.06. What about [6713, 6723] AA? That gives 5.41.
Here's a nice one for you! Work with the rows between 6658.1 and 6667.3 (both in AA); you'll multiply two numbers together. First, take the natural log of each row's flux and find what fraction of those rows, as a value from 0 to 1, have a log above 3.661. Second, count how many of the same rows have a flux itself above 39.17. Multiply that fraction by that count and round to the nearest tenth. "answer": 0.3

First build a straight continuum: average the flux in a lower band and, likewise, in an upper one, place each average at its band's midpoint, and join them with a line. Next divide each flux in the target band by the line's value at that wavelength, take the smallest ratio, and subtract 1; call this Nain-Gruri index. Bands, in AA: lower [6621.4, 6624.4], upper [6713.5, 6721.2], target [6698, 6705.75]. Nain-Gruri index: 0.036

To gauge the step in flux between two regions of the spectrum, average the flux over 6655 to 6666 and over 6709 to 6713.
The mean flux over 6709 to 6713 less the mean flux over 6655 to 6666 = -1.1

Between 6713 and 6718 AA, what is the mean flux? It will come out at 37.5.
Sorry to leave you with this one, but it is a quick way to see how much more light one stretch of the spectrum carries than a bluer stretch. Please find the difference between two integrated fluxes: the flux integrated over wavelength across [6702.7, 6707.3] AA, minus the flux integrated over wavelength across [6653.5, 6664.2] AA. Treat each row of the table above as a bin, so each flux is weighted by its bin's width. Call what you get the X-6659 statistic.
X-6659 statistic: -243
